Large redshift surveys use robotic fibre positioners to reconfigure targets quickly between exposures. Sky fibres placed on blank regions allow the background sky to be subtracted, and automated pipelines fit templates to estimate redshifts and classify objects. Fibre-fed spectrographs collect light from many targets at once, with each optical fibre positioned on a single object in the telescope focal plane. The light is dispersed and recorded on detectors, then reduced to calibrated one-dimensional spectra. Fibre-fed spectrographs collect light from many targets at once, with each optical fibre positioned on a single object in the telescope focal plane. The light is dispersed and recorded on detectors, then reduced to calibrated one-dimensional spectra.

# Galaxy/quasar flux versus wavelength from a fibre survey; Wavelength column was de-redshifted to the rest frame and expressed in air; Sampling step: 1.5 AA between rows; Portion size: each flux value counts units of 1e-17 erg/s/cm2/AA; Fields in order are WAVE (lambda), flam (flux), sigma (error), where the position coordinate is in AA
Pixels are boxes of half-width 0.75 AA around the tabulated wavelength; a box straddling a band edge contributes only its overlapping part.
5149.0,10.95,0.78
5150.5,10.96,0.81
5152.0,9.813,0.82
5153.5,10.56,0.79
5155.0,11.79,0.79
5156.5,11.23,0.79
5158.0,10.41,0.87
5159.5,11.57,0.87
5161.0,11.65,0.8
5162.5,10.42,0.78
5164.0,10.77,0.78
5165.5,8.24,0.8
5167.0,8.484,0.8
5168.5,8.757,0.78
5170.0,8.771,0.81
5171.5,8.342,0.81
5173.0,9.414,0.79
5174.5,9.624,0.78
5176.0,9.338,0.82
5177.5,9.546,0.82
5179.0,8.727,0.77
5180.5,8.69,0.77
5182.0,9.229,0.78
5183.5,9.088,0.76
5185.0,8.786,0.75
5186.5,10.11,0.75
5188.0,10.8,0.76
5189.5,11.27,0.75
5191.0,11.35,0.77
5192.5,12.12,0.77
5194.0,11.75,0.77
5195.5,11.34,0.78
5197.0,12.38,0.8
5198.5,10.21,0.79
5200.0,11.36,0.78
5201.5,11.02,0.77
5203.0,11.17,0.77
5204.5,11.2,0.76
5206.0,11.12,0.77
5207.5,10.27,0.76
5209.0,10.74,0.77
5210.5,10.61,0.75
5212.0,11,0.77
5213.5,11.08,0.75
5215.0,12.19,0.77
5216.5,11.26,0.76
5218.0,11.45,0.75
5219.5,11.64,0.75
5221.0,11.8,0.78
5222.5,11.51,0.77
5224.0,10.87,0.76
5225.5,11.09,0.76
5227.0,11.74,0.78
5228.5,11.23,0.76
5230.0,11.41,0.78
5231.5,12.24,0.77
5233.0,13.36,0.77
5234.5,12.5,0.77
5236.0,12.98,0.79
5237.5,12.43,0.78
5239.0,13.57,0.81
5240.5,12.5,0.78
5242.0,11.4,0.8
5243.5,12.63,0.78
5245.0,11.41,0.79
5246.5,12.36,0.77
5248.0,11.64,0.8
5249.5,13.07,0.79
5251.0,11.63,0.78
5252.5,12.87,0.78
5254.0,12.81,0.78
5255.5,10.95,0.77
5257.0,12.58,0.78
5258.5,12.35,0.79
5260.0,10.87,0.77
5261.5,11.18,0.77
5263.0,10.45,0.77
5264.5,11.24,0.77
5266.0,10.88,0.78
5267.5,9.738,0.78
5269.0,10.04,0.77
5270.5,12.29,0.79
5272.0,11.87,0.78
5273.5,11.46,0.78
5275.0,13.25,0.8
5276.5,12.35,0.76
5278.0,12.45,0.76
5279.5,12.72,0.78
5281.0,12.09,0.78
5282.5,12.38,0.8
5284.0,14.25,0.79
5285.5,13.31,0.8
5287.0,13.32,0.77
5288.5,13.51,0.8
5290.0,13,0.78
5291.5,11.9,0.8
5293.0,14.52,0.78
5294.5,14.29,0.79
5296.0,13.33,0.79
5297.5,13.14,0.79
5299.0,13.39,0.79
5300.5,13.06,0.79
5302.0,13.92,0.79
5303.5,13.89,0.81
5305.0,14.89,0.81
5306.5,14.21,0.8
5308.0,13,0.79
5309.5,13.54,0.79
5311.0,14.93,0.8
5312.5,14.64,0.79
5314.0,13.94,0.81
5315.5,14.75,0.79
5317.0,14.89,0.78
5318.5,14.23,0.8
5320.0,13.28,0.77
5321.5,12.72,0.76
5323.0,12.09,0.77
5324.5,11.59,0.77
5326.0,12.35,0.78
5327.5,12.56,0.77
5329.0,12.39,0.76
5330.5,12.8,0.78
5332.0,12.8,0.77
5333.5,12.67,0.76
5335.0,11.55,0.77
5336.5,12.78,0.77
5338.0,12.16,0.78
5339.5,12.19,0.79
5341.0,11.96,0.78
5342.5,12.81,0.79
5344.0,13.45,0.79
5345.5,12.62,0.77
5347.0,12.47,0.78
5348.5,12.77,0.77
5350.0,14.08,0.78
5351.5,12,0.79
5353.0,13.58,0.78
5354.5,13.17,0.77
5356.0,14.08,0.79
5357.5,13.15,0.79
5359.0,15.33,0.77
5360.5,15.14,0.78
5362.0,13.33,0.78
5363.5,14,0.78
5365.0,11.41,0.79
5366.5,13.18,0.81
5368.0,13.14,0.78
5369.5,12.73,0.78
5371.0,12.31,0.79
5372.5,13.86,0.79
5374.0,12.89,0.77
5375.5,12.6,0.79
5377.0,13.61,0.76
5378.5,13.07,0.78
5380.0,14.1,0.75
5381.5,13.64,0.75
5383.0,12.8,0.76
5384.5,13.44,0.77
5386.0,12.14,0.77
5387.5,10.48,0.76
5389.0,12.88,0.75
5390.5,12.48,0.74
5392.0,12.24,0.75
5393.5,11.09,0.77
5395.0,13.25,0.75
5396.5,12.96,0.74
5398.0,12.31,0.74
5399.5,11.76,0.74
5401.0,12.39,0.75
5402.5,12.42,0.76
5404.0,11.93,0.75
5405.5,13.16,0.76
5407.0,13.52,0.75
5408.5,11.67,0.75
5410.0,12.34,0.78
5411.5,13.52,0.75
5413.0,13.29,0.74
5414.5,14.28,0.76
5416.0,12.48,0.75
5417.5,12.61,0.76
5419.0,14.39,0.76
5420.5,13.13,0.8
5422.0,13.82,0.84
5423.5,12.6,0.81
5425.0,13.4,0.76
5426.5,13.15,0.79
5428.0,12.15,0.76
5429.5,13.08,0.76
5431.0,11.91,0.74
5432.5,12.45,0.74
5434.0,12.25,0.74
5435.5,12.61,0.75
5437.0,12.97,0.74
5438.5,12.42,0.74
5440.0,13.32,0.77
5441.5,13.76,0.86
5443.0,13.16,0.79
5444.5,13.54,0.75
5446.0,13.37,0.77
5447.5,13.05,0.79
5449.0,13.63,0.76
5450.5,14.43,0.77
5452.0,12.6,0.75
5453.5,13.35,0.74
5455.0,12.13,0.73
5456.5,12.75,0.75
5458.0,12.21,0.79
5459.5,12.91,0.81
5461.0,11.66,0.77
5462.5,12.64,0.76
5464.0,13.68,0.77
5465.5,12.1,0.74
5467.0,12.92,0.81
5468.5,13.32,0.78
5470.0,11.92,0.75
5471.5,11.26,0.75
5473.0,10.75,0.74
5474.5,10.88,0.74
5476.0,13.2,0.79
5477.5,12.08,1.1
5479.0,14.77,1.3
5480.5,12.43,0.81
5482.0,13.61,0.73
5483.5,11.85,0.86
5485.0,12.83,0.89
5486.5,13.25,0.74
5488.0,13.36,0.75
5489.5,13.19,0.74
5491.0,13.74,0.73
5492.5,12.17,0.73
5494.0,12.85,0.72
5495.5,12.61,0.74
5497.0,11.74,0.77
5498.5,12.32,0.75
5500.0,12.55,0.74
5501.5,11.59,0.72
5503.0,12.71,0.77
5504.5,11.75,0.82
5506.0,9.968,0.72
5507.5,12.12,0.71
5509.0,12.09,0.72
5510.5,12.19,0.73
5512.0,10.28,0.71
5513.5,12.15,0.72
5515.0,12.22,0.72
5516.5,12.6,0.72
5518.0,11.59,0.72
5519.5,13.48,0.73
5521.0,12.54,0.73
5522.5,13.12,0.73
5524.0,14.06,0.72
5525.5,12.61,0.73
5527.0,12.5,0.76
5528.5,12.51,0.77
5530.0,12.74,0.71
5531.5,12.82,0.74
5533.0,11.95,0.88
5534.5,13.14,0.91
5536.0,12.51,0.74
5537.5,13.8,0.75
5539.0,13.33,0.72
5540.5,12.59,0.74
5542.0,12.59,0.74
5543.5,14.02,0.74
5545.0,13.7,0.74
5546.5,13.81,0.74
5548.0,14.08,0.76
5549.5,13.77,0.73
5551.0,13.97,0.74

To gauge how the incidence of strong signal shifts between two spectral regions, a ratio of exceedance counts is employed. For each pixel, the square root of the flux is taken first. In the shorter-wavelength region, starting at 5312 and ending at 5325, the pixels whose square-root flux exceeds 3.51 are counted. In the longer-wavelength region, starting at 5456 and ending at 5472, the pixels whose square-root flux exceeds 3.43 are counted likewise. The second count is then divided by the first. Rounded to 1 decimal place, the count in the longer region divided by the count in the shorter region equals 1.3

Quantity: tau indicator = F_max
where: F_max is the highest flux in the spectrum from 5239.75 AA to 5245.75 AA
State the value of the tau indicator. 12.63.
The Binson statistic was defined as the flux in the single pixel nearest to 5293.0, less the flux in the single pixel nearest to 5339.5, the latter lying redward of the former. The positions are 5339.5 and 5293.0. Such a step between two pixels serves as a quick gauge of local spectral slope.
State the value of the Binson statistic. 2.3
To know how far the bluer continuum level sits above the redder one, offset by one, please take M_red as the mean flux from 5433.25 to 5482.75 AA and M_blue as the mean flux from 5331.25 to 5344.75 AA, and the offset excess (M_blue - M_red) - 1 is -1.3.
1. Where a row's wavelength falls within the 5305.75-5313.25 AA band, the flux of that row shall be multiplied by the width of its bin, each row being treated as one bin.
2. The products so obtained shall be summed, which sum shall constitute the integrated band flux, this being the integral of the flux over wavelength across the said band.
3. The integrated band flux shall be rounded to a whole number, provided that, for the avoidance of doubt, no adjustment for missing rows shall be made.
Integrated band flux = 105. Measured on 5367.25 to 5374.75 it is 97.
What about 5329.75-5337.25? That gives 94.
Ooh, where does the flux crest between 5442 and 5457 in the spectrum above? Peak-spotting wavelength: 5450.5 AA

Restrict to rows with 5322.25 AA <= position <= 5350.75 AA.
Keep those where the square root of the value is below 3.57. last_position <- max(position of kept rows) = 5347.0 AA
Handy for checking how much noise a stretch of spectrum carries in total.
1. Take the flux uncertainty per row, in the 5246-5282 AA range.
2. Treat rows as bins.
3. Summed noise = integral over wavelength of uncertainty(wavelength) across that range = 28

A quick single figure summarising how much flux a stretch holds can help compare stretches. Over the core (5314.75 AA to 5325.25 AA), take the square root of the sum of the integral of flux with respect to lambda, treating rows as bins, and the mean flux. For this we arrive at 12.4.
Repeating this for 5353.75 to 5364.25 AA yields 12.7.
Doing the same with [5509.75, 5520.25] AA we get 11.8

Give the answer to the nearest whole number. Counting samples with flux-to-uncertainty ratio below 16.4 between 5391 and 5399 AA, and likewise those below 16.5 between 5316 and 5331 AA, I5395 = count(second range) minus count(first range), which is 4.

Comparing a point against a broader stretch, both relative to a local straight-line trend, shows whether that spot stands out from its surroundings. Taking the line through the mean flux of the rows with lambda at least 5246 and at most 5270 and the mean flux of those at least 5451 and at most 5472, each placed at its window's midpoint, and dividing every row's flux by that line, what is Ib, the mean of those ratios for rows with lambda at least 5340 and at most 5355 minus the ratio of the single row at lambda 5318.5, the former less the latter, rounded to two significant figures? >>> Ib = -0.13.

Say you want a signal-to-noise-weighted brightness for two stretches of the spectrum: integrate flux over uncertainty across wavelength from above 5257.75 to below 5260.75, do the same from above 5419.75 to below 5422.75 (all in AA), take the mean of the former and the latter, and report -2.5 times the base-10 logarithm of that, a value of -4.18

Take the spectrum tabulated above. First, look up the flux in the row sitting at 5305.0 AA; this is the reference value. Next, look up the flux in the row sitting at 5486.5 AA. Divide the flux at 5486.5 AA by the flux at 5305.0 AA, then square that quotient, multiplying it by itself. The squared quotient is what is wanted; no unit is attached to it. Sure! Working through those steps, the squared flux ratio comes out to 0.79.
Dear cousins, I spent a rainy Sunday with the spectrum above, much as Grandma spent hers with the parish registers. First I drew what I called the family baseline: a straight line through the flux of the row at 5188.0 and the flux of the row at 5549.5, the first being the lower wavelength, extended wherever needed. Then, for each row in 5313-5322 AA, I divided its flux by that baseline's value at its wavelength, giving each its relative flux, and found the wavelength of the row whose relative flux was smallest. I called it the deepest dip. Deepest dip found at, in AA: 5321.5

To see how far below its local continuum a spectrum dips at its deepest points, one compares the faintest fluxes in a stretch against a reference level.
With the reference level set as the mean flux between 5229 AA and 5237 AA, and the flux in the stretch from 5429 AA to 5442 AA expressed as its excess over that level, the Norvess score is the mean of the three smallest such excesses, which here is -0.3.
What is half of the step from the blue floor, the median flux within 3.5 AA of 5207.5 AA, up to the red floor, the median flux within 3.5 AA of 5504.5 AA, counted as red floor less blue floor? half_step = 0.5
